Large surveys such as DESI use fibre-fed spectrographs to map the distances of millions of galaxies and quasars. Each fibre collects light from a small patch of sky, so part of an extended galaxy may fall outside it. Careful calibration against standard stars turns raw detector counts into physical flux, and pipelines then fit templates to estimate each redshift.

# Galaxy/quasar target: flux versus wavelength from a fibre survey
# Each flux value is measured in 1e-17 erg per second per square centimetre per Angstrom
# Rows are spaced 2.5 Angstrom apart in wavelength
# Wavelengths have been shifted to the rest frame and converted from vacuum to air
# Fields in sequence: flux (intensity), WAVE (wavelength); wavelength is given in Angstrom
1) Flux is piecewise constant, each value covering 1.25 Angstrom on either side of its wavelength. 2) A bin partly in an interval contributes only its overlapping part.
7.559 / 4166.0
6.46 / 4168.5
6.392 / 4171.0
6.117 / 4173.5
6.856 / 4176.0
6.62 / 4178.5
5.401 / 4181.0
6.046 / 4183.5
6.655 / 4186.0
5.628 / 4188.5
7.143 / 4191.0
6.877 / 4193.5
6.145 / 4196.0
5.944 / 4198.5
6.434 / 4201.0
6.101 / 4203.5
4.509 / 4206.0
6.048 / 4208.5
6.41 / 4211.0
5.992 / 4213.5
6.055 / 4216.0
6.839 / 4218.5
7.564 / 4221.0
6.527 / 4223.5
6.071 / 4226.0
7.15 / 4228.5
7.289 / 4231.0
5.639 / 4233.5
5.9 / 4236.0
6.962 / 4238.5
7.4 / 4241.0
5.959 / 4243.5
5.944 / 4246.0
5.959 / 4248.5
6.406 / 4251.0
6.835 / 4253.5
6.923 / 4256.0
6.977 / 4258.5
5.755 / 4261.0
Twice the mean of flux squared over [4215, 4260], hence 87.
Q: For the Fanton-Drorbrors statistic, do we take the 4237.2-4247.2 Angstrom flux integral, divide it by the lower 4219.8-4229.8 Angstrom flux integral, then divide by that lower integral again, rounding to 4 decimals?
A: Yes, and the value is 0.0141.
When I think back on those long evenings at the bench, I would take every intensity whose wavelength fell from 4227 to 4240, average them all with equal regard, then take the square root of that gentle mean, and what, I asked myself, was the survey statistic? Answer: 2.57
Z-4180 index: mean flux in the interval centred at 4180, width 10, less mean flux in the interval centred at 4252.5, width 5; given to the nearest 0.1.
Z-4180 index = -0.4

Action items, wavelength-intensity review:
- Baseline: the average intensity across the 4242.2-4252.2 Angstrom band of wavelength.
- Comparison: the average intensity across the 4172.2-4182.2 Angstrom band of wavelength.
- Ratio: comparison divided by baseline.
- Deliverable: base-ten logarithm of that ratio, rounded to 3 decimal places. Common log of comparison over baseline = 0.013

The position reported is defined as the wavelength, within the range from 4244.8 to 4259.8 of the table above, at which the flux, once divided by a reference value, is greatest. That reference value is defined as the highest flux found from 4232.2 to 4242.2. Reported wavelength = 4258.5 Angstrom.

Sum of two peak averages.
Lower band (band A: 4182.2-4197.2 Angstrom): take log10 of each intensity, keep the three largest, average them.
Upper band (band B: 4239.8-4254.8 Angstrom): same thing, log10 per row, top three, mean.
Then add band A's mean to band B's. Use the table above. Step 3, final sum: 1.67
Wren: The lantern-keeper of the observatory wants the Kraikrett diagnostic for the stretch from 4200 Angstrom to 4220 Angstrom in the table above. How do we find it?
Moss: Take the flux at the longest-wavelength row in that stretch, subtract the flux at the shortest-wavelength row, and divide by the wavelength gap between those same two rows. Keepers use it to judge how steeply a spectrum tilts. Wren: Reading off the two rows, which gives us 0.023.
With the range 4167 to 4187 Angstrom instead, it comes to 0.011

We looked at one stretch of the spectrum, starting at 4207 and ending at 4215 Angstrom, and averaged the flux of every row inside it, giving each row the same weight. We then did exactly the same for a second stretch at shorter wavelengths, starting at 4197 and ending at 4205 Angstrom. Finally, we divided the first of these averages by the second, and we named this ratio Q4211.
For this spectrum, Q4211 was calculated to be 0.998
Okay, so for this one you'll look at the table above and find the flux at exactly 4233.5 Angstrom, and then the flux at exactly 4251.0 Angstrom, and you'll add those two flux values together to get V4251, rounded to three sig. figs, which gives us 12.0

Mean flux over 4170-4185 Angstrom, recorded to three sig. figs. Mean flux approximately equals 6.24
